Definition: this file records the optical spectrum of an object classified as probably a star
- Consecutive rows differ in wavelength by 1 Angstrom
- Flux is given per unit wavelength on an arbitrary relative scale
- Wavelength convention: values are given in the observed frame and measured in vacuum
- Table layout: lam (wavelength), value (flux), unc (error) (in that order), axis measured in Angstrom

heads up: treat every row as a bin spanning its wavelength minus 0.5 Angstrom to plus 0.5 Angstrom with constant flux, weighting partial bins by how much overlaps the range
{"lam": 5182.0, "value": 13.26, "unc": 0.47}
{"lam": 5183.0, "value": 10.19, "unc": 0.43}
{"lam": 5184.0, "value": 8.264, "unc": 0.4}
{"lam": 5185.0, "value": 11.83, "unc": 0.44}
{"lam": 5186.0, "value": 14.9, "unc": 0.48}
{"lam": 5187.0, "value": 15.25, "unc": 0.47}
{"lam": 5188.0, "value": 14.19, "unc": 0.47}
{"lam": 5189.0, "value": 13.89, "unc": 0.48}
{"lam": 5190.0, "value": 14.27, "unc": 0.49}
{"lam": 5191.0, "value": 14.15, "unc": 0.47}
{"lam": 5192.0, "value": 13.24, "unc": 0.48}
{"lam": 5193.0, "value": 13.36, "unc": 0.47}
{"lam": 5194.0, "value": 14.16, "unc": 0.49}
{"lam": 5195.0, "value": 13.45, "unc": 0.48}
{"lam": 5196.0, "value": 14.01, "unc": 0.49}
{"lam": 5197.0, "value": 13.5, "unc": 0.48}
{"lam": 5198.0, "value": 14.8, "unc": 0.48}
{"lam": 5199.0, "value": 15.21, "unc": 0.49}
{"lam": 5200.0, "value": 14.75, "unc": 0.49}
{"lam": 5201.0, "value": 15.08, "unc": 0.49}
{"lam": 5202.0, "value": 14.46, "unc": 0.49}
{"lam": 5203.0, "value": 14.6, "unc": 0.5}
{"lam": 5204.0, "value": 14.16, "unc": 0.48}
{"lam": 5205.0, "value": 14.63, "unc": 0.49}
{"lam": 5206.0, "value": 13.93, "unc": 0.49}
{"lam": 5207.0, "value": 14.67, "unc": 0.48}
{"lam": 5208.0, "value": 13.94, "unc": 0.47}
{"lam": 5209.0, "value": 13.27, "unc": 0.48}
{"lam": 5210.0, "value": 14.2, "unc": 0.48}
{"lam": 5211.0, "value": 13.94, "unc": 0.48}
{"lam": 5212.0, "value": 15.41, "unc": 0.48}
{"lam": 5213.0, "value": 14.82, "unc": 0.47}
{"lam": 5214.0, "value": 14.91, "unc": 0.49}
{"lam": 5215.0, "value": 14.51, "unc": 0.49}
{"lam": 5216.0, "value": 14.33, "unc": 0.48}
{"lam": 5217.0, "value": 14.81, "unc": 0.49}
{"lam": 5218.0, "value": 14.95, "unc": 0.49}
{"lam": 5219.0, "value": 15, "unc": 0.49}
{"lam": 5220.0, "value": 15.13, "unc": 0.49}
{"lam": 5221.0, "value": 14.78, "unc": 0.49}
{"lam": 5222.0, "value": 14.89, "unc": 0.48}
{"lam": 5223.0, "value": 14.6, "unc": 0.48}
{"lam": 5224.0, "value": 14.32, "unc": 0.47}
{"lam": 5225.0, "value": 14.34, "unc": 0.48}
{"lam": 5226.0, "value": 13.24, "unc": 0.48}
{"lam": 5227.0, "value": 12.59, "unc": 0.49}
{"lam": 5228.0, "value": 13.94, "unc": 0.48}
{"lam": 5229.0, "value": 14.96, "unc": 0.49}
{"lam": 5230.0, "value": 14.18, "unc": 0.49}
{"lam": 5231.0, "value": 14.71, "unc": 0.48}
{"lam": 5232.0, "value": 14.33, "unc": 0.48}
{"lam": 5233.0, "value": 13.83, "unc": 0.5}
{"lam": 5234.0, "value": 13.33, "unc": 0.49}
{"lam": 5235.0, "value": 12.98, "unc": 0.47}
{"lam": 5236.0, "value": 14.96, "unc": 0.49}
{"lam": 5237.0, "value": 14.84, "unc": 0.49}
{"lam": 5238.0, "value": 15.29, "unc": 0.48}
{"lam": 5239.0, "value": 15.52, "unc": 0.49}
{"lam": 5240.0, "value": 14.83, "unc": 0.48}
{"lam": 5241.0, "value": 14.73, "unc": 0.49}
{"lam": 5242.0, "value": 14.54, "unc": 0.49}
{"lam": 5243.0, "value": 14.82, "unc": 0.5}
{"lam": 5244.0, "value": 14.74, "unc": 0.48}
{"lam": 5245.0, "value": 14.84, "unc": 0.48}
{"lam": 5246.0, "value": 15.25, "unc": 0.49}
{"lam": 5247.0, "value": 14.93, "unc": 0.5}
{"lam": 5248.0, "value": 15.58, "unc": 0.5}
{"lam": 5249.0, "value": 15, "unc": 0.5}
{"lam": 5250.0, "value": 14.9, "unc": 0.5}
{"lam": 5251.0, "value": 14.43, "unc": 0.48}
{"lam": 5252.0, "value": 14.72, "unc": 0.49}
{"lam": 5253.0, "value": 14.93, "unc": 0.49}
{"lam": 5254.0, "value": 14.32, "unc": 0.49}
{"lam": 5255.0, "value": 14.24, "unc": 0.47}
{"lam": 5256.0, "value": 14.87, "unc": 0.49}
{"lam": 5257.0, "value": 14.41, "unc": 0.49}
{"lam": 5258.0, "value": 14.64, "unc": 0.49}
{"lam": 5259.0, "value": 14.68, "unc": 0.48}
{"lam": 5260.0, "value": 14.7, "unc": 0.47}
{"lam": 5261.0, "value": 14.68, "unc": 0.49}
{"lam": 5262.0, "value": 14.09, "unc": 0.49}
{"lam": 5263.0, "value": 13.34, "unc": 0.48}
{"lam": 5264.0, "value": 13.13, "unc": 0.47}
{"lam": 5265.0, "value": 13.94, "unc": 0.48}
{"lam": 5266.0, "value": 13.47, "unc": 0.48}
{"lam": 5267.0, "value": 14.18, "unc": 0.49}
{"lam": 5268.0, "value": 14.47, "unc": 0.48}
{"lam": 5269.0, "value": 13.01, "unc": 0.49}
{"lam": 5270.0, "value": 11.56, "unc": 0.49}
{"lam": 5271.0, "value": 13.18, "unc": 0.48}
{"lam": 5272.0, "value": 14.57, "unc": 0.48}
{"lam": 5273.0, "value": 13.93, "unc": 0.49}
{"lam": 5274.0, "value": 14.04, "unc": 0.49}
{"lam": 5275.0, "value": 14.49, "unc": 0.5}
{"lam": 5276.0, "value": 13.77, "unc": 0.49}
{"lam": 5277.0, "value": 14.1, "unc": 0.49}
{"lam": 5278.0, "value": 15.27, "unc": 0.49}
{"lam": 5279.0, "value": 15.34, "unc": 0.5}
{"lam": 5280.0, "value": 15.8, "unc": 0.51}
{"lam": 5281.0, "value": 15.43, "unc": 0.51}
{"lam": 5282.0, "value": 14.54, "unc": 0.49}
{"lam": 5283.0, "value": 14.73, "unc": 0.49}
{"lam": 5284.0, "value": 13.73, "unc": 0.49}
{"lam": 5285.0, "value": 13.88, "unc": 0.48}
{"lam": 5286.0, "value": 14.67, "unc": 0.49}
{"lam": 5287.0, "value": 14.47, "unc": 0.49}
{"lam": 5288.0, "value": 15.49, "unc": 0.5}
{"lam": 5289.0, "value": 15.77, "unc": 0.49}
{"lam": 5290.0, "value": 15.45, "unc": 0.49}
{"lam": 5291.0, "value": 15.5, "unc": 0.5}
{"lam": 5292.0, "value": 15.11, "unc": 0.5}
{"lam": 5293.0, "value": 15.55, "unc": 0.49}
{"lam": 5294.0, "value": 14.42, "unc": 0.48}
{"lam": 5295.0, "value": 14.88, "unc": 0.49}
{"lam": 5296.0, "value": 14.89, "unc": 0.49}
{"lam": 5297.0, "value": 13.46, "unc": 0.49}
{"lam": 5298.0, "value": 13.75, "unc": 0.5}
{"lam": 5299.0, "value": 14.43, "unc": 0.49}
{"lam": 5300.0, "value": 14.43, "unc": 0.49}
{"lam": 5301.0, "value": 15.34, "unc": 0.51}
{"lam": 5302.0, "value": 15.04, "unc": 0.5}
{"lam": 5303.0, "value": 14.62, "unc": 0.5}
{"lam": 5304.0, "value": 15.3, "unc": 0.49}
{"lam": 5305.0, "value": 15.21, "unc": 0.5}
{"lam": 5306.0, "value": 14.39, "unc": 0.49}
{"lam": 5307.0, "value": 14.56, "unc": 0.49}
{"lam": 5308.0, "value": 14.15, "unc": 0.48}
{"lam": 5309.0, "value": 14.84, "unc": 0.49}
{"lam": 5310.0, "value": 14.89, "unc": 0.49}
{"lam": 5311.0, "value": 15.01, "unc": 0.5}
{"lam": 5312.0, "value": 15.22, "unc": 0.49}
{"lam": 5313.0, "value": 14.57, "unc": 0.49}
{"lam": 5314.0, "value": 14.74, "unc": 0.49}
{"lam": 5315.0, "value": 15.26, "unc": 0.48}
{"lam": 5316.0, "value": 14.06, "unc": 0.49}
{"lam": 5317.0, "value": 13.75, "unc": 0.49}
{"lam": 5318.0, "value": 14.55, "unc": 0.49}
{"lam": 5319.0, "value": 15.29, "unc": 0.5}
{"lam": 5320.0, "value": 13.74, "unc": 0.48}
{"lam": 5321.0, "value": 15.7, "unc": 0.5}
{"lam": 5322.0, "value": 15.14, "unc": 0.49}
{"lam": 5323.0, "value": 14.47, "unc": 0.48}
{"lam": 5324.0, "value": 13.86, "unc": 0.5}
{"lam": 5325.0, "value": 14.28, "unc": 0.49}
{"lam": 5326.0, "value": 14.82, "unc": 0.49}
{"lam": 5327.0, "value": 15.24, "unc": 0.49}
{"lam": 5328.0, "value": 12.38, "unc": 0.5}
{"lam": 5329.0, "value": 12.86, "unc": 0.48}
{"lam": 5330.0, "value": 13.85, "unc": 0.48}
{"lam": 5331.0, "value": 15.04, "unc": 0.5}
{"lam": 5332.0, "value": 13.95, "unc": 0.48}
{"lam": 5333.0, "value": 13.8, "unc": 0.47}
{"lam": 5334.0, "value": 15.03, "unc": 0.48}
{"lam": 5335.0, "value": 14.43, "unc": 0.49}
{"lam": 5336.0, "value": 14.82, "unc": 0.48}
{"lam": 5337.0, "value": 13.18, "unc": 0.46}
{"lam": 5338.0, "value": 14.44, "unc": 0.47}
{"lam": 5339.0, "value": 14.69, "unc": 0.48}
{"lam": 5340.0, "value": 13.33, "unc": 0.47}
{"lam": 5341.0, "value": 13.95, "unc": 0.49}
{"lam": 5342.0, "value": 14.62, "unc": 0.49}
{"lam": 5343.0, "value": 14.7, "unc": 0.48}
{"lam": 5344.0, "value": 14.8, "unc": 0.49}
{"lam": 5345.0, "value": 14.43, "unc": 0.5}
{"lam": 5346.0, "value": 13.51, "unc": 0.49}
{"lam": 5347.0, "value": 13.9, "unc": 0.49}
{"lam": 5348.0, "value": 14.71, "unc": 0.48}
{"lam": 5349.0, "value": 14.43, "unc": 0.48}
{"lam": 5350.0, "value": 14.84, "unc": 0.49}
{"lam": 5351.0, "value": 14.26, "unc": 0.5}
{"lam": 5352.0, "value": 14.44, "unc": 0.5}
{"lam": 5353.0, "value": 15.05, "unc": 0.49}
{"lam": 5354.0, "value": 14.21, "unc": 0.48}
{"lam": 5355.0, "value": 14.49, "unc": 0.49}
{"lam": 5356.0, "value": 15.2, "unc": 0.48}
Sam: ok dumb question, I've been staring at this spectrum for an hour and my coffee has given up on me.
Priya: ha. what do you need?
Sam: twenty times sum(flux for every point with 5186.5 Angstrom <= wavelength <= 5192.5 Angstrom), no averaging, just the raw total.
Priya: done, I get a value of 1700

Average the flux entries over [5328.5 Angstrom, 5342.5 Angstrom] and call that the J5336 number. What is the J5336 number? 14.1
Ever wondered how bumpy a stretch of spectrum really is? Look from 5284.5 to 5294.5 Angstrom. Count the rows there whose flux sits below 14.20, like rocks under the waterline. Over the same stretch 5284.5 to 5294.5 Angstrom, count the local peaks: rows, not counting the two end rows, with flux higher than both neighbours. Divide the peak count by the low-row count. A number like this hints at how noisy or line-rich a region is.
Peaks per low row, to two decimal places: 4.00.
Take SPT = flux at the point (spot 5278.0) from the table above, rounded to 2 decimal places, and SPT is 15.27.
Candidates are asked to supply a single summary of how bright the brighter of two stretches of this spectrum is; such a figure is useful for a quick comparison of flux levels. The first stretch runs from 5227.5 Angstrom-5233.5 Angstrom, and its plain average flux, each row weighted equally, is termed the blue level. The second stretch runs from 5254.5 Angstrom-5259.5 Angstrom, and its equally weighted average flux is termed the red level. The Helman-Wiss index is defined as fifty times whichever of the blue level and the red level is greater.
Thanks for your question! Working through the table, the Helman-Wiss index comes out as 728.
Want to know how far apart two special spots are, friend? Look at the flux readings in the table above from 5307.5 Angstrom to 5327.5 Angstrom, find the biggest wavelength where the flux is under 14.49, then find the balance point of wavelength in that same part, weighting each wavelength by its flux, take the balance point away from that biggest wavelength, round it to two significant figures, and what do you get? 7.5 Angstrom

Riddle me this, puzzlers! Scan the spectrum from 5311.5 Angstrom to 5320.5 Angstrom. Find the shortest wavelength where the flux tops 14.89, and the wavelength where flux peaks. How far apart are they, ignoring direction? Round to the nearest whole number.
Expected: 7 Angstrom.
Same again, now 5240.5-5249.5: 2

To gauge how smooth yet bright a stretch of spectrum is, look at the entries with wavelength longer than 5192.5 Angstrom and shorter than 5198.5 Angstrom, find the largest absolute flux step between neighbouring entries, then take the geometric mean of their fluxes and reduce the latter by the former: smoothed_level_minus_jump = 12.6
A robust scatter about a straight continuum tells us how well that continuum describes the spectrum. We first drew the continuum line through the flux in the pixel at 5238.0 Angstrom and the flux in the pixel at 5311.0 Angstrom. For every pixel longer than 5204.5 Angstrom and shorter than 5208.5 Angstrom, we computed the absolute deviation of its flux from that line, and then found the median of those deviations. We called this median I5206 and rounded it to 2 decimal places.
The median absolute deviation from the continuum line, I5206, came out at 1.13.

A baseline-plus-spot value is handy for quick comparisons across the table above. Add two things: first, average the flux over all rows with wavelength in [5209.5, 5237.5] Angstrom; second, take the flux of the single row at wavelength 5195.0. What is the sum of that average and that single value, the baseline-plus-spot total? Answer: 27.8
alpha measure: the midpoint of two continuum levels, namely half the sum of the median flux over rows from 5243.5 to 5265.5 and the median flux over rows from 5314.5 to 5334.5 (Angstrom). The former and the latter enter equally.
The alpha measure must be 14.53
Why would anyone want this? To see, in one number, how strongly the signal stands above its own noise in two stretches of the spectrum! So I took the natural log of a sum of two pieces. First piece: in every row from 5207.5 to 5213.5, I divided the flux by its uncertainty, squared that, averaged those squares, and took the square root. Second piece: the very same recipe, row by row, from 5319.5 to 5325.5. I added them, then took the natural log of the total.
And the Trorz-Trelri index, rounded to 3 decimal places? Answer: 4.088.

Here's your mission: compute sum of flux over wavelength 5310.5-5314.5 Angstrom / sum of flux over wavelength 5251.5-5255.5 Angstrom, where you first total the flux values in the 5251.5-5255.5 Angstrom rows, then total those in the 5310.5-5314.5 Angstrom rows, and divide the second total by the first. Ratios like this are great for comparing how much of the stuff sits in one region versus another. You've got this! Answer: 1.02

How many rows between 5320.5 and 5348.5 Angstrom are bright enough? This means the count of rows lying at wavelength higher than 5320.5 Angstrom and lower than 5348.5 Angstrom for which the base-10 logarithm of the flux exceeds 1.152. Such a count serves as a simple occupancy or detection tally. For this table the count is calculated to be 17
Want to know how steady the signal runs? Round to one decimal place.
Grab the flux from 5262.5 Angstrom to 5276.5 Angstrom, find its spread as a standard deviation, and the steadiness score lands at 0.8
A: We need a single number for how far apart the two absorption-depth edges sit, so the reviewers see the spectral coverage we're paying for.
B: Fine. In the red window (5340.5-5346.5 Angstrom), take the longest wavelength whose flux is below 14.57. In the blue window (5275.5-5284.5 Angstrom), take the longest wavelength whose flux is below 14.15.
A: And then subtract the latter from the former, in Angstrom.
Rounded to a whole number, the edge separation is 62 Angstrom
